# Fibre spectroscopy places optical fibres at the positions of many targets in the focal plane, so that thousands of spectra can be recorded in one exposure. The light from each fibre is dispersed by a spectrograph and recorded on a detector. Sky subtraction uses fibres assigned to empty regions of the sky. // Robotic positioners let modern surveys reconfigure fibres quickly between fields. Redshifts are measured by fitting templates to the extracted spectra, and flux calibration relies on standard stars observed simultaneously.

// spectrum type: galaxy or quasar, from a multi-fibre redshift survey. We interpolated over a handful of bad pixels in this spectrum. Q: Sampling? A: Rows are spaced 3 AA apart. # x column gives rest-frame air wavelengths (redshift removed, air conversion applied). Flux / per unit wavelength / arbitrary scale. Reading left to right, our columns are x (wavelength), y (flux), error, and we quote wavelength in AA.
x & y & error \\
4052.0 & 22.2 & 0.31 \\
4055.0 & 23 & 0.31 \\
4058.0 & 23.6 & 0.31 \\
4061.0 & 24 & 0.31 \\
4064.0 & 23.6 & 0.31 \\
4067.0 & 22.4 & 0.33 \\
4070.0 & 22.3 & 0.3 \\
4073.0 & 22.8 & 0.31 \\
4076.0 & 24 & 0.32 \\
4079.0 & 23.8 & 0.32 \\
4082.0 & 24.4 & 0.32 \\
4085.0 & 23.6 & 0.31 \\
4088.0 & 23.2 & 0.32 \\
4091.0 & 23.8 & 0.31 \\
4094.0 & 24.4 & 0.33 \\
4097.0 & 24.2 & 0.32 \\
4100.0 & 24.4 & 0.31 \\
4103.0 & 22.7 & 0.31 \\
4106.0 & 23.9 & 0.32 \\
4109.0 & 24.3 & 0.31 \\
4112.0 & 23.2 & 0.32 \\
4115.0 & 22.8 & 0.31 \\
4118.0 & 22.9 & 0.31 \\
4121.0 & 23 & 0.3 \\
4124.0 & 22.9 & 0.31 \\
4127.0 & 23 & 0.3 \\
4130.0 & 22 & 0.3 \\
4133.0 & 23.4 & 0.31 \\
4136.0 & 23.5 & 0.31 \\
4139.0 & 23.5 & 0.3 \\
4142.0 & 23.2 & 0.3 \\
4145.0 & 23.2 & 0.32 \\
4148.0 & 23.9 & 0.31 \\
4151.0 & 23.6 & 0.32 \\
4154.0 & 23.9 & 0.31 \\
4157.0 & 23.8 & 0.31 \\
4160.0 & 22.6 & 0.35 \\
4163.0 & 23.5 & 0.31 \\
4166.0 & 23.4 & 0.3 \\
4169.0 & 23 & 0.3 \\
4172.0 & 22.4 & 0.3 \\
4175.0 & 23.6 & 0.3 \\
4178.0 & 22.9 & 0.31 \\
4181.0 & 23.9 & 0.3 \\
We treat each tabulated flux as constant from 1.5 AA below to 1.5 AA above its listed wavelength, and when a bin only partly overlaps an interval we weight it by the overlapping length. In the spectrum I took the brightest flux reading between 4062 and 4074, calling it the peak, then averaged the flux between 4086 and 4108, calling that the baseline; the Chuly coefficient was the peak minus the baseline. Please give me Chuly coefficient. -0.2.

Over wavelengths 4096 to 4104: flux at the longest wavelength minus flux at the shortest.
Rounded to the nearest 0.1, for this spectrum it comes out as -1.5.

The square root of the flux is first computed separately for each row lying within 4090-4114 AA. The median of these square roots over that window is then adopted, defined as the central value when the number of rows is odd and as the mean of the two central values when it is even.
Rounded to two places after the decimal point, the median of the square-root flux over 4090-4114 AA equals 4.90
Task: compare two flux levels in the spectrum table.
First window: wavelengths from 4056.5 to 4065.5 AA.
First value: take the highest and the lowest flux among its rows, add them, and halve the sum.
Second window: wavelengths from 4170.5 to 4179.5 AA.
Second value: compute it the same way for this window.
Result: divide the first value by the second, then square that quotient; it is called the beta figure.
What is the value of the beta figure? 1.07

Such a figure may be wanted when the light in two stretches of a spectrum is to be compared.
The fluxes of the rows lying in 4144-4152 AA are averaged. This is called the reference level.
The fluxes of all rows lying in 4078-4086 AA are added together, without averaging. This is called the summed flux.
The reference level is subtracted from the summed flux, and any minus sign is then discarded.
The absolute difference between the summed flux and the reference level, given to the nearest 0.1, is 48.2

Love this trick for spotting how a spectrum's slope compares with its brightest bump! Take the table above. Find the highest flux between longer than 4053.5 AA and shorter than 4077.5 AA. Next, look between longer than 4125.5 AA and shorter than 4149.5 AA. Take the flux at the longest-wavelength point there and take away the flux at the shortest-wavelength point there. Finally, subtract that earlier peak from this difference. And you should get -23.1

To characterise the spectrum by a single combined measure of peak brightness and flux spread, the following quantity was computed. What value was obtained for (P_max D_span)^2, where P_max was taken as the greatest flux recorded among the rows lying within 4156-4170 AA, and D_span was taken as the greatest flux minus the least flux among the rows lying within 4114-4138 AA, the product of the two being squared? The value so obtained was 1274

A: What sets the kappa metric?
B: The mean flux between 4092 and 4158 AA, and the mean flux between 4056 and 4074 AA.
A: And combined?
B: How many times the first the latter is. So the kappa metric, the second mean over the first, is 0.99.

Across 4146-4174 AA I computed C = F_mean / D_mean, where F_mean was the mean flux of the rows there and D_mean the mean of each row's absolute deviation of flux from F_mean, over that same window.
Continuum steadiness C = 52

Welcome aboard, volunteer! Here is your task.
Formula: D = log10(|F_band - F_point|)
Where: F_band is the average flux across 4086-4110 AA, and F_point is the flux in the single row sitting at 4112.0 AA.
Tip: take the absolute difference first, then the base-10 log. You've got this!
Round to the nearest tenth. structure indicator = -0.2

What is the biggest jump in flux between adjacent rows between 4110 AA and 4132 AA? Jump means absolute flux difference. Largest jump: 1.00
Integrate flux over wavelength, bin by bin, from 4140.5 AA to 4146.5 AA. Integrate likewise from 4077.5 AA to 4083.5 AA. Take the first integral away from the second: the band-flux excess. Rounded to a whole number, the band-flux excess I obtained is 5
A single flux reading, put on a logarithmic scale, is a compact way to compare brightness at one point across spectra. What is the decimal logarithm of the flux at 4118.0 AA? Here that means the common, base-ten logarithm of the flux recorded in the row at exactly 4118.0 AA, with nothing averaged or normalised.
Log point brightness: 1.360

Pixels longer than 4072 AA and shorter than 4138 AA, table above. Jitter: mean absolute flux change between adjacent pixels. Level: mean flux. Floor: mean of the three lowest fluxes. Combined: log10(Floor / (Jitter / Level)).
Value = 2.95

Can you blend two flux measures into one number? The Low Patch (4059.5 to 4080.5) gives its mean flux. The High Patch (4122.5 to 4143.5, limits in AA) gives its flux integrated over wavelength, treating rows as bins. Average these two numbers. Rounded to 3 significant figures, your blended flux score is 254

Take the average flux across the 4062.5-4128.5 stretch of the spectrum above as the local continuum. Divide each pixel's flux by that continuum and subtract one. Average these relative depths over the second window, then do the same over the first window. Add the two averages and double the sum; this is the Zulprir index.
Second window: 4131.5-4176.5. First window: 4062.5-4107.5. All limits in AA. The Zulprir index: 0.0052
